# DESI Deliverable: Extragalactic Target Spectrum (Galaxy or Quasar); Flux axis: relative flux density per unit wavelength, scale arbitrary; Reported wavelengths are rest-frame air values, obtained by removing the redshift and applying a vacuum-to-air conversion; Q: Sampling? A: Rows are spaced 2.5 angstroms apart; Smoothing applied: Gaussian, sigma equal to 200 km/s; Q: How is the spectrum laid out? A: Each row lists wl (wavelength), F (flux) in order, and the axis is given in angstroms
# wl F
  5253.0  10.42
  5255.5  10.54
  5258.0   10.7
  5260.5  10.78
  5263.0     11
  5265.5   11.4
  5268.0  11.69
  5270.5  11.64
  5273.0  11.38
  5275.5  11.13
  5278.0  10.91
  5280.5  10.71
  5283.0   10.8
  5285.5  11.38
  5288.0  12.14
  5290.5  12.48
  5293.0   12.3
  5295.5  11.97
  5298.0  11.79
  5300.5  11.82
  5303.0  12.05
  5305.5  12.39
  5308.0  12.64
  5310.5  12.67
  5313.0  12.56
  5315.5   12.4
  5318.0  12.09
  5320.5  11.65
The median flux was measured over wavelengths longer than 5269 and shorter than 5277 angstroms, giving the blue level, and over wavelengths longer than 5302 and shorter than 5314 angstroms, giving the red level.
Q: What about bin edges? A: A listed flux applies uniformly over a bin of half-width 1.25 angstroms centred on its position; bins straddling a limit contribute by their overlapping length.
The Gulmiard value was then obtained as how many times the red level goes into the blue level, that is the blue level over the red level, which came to 0.906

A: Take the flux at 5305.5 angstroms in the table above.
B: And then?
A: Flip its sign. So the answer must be -12.4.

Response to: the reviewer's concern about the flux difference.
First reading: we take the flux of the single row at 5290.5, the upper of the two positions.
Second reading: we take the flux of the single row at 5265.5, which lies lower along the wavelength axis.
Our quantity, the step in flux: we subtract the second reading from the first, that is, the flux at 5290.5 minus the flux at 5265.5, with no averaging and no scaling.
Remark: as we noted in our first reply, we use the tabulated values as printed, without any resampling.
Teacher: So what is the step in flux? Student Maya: 1.1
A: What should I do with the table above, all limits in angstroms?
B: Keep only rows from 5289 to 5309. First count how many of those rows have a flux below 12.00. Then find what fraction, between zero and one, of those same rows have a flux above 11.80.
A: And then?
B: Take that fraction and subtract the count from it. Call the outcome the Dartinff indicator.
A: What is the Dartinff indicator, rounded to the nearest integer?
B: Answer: -2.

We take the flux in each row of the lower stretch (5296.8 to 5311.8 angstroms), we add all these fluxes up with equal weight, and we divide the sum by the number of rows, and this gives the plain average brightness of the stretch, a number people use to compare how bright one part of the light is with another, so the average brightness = 12.2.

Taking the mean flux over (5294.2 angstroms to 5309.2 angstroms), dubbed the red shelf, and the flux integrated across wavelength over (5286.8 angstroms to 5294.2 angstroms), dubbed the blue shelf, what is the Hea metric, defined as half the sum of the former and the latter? 52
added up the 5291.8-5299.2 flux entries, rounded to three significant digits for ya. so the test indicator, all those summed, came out 36.1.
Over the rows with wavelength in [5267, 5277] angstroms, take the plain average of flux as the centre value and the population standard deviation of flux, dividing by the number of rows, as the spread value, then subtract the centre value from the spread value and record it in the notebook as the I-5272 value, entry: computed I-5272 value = -11.2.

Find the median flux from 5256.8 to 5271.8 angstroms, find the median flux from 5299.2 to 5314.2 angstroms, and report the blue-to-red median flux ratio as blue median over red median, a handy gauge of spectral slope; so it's 0.898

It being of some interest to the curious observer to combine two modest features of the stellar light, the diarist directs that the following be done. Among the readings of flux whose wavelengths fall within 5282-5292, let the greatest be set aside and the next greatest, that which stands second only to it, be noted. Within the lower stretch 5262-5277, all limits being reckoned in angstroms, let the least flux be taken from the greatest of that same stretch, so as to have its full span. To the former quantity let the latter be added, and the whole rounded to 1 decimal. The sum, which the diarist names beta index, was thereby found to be 12.8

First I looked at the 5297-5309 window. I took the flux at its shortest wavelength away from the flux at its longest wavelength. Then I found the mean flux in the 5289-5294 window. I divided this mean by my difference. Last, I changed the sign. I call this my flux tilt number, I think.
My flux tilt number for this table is -14.6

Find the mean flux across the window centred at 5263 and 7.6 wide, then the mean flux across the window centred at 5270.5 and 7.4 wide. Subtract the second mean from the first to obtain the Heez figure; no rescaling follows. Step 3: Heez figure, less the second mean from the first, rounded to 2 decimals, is -0.51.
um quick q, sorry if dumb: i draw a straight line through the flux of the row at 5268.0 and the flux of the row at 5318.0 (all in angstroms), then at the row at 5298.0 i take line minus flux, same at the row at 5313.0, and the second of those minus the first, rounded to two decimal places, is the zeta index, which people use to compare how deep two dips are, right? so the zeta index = -0.65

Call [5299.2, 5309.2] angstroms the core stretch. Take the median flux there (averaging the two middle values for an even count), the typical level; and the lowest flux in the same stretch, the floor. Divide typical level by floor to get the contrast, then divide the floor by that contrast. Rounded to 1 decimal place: 11.4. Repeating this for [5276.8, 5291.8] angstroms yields 10.3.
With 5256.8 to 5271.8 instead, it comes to 10.2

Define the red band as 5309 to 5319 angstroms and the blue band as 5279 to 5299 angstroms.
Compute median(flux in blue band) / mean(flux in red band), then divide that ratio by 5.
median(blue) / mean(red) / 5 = 0.191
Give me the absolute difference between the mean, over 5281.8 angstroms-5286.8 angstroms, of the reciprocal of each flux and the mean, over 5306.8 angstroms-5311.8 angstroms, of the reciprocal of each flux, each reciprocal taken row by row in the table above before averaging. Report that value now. 0.011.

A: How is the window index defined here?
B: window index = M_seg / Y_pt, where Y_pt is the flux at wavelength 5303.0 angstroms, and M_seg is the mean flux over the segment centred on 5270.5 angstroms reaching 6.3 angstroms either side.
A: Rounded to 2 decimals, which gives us 0.95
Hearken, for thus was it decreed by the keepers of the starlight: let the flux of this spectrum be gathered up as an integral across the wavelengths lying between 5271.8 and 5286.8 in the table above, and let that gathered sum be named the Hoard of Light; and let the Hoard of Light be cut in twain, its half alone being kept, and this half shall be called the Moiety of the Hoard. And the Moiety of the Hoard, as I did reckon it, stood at 83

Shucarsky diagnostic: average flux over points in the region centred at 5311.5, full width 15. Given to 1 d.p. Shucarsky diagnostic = 12.5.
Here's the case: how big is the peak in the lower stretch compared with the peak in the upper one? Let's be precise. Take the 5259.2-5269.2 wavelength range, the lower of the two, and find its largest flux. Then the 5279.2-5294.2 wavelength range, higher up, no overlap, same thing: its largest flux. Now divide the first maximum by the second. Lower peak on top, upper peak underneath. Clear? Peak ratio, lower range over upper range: 0.937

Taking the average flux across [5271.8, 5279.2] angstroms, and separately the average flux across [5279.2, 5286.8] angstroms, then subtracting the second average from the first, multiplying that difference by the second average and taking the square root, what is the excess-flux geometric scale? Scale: 1.4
